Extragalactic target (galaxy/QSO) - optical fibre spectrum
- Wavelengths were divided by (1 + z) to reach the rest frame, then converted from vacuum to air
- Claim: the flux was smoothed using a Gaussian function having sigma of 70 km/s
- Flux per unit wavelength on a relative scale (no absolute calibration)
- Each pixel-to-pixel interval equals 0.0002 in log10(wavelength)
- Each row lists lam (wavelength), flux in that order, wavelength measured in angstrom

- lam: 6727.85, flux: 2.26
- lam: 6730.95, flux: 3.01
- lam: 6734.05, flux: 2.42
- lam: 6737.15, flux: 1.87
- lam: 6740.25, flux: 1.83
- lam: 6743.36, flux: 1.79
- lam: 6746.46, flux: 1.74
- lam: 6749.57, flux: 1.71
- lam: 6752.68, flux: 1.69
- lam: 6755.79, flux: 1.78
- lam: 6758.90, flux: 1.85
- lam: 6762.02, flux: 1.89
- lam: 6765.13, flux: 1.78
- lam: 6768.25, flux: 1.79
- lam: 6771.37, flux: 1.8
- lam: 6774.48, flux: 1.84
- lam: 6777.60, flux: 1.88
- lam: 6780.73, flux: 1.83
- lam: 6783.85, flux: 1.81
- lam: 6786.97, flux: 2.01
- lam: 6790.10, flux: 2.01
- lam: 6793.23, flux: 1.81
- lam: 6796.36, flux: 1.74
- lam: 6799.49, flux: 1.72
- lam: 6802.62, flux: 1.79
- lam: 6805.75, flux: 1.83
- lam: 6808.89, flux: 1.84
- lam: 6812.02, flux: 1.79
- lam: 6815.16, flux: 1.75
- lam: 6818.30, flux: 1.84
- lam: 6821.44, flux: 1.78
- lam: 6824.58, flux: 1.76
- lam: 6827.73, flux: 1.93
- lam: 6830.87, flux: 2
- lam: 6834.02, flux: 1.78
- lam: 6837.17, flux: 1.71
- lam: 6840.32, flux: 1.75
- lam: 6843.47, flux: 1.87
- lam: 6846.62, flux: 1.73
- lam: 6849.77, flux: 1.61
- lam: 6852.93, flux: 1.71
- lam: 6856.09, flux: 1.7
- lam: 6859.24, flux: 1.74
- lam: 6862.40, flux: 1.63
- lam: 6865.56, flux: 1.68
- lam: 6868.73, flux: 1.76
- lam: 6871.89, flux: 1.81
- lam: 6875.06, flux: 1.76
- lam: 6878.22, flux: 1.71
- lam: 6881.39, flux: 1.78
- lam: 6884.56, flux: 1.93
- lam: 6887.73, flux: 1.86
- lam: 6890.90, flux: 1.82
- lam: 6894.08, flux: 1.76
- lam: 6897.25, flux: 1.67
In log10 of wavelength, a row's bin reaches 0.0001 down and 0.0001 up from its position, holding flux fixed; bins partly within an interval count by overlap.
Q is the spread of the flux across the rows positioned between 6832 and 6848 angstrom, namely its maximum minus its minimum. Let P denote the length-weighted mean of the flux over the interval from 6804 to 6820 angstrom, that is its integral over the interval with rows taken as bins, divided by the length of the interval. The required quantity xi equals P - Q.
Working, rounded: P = 1.81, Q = 0.16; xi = 1.65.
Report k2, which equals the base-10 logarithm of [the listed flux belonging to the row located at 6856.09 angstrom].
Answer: 0.23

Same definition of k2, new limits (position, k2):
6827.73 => 0.29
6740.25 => 0.26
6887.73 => 0.27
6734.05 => 0.38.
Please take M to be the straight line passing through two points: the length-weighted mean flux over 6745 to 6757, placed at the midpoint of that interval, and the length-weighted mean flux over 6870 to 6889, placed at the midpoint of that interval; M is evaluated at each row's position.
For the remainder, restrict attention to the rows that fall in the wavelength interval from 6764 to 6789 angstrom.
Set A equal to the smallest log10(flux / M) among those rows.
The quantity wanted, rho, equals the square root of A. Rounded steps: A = 0.011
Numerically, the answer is 0.103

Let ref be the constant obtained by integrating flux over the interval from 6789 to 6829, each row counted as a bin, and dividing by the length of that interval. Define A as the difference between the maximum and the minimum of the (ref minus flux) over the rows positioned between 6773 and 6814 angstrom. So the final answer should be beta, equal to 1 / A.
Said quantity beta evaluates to 3.45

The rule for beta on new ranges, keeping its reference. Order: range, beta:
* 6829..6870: 2.56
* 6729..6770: 0.76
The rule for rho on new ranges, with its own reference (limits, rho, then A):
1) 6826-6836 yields 0.014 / 0.000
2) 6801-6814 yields 0.077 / 0.006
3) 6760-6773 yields 0.103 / 0.011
